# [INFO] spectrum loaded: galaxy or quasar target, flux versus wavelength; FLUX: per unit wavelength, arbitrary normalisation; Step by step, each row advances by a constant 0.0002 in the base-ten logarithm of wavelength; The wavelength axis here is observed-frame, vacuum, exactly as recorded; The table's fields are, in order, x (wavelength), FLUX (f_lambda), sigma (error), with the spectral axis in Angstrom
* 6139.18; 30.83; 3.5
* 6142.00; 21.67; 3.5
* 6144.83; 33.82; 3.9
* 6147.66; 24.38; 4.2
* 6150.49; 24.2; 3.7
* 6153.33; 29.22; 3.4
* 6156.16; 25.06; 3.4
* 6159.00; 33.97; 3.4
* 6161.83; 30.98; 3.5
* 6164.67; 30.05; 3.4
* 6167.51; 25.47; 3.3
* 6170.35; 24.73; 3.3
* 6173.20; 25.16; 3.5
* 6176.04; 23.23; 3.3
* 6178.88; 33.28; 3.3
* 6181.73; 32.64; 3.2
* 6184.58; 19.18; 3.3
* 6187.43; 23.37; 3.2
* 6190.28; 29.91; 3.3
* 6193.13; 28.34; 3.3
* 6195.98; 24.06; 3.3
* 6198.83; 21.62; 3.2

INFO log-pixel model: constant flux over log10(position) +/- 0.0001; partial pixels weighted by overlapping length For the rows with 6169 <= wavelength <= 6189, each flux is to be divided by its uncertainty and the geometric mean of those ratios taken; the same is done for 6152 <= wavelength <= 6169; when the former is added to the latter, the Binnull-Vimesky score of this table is 16.3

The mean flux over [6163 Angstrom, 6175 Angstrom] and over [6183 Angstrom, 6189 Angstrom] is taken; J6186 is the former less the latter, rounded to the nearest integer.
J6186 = 5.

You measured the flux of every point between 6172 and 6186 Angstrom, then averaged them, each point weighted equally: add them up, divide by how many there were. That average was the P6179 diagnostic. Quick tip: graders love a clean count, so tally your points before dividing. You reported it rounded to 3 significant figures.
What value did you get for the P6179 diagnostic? 26.7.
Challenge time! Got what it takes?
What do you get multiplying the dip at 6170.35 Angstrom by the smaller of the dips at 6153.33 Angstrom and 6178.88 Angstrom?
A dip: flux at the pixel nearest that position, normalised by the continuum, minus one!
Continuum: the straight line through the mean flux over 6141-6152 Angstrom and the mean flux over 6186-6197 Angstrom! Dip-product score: -0.01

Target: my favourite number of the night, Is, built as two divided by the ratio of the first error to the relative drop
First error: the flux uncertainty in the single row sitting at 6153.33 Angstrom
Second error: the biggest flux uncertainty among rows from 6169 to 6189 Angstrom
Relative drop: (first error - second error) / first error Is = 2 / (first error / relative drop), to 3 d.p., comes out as -0.017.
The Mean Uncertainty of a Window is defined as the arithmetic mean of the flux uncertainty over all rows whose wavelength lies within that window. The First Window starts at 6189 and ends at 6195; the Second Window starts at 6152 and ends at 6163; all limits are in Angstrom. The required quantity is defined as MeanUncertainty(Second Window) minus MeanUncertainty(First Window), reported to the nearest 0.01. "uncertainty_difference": 0.12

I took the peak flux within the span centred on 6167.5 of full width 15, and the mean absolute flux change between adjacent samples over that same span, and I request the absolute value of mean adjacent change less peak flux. 29.3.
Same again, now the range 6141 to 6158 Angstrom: 27.6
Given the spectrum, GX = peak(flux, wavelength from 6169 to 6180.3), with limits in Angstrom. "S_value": 33.28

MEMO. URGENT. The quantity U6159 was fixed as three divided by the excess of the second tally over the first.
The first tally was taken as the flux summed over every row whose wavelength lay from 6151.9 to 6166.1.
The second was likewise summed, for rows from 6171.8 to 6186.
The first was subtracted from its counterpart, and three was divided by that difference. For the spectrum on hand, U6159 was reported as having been -0.19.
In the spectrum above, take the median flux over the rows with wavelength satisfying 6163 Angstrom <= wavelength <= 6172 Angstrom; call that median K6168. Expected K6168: 25.5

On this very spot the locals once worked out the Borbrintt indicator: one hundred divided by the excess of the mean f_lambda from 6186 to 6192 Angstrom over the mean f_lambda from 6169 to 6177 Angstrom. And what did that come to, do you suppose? 44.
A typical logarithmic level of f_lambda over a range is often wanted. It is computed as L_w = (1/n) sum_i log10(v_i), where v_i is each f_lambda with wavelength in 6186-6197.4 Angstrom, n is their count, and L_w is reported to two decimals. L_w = 1.42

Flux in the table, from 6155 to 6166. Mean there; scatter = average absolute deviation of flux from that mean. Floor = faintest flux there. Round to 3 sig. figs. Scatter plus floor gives 27.5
